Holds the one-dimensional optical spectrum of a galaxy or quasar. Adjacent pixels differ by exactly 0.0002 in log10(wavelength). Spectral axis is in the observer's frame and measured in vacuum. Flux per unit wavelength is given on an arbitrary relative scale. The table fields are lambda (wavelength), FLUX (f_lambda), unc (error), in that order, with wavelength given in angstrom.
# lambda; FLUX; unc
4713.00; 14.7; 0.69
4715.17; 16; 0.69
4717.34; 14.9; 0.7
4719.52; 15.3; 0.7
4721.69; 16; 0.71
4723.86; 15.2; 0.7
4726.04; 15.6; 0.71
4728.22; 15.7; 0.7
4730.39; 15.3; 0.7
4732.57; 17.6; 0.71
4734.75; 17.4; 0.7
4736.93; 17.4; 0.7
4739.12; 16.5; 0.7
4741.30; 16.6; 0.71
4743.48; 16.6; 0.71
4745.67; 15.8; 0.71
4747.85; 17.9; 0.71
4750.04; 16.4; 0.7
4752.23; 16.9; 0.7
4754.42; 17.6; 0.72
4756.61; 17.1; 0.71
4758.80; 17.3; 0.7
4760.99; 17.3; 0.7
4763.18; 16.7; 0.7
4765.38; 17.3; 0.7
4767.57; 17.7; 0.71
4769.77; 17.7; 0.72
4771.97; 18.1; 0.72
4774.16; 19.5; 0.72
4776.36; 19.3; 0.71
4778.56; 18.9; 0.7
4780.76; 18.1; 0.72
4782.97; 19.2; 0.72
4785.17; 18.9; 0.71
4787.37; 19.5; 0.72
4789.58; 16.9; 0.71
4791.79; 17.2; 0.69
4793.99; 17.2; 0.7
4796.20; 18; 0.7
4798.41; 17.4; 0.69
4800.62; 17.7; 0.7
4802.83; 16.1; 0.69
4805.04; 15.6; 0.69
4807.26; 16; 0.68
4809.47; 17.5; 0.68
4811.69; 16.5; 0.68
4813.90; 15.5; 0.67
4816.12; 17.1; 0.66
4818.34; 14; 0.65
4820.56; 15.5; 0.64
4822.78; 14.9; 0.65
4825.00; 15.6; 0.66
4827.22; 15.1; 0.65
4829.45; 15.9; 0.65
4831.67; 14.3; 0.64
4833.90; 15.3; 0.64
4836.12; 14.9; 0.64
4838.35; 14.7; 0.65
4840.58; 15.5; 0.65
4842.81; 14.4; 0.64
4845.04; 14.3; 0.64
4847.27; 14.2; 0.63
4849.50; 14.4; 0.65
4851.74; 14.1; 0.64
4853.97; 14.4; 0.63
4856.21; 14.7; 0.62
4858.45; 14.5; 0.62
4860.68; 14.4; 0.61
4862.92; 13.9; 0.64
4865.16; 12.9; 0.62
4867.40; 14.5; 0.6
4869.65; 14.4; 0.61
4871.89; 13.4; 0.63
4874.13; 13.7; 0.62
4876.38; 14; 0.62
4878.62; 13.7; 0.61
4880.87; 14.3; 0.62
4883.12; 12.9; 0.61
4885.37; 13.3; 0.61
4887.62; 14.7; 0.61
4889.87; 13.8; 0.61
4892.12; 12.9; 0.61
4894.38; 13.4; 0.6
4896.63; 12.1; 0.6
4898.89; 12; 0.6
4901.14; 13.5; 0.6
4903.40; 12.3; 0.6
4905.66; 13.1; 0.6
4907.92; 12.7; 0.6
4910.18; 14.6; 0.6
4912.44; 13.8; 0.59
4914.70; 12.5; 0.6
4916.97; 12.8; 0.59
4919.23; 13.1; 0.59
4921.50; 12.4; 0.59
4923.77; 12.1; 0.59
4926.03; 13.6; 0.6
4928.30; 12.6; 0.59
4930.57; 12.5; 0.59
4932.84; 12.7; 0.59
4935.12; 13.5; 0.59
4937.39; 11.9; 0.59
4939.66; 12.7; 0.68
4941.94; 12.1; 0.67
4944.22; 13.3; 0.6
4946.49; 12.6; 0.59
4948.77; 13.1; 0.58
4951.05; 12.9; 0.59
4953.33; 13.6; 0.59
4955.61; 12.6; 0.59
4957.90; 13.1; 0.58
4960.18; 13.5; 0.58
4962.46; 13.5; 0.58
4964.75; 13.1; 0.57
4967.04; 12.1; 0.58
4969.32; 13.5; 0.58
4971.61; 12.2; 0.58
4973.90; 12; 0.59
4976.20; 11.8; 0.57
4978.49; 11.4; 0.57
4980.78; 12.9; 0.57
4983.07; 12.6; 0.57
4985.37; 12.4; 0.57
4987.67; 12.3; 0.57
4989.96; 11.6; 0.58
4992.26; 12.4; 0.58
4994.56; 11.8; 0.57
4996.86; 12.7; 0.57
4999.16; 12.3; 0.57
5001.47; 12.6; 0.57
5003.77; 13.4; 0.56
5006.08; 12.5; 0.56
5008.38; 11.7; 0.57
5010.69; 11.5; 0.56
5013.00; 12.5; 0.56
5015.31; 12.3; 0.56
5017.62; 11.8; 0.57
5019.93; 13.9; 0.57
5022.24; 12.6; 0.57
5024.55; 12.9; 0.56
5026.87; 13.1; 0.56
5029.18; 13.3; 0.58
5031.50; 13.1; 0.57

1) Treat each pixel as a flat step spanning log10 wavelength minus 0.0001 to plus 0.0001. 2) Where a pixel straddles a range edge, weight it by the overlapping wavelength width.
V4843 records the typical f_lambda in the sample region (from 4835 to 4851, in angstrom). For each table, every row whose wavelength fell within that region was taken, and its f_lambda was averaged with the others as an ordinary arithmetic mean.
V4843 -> 14.6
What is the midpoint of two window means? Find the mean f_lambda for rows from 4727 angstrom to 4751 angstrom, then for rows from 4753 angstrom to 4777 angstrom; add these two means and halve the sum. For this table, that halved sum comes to 17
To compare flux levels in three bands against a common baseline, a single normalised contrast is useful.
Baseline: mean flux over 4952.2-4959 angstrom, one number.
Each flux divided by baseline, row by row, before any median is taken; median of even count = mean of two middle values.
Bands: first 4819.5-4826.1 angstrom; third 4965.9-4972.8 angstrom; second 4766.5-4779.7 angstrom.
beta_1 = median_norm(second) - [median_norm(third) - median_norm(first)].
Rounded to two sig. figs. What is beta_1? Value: 1.7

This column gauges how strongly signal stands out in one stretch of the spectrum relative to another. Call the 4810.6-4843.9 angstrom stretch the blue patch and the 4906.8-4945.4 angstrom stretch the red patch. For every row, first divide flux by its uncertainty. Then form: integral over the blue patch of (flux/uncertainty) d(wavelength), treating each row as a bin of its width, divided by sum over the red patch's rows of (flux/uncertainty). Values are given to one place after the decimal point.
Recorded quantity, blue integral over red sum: 2.1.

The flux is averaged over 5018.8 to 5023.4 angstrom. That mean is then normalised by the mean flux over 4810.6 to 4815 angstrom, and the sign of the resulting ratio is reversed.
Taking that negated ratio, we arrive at -0.83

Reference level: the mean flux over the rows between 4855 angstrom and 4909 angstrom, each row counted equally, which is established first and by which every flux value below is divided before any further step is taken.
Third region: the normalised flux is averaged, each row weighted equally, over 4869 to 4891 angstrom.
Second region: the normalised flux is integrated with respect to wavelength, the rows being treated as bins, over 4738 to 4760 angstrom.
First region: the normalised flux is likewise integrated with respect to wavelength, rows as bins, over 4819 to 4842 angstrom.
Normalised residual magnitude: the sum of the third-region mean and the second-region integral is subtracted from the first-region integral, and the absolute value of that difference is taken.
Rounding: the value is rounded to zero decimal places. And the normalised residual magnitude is 3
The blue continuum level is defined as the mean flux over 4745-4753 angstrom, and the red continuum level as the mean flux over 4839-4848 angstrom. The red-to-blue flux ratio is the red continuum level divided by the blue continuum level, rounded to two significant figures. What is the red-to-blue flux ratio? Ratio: 0.87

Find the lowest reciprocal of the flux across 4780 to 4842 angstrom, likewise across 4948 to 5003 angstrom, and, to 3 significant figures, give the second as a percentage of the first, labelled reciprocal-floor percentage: 143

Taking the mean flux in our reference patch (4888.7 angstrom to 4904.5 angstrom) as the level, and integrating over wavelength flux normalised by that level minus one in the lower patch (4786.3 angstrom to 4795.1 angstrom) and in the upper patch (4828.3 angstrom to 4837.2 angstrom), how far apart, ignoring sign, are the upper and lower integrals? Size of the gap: 1.8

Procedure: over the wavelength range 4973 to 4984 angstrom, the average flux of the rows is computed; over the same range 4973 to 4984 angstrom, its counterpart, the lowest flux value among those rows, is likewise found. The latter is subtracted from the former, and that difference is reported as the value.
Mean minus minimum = 0.74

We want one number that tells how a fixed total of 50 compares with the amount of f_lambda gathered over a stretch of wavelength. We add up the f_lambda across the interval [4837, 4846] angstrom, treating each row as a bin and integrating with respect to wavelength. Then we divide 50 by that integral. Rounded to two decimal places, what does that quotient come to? 0.38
